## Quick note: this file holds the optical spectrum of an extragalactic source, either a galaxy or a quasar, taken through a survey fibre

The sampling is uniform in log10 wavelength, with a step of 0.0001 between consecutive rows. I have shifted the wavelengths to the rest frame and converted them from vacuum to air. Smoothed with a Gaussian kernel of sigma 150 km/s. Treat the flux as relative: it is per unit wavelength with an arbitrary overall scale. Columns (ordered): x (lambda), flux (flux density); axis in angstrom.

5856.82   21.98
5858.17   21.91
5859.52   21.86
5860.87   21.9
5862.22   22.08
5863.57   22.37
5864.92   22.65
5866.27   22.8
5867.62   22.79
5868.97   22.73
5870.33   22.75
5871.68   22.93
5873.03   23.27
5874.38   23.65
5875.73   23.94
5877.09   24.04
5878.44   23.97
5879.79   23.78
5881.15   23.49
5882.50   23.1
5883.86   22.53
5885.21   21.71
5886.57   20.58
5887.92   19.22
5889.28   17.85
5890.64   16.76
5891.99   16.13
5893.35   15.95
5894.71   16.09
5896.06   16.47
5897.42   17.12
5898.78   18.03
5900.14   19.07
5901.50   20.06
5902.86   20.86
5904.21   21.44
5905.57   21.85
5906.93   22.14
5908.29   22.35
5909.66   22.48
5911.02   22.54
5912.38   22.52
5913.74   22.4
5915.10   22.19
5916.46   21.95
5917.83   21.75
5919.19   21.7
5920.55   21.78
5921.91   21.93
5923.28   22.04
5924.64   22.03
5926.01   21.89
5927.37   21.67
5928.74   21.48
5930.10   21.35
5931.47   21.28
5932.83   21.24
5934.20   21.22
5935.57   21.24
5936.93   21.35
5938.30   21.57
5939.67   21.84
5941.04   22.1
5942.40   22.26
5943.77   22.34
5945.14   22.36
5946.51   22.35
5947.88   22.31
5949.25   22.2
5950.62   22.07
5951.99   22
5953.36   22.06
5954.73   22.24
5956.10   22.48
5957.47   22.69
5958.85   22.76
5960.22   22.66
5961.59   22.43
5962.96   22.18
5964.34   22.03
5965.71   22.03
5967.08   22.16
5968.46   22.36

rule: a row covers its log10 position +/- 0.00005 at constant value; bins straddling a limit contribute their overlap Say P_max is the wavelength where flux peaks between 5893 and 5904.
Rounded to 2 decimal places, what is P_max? 5902.86 angstrom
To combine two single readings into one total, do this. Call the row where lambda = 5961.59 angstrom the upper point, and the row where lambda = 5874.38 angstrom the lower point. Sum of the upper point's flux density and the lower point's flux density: 46.1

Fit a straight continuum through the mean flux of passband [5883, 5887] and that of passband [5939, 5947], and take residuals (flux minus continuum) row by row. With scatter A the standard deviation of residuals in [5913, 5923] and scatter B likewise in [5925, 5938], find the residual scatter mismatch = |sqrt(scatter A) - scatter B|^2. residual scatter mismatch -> 0.07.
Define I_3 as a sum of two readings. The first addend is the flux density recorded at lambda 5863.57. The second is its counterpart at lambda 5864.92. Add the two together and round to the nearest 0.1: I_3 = 45.0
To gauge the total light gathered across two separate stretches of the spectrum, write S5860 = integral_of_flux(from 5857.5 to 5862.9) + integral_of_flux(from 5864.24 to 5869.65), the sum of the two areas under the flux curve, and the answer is 241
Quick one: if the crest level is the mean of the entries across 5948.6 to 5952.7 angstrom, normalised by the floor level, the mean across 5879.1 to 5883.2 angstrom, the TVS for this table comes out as 0.94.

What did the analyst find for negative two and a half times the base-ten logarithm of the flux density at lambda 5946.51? -3.37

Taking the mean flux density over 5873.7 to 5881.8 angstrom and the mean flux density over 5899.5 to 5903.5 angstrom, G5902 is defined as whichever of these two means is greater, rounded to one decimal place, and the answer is 23.8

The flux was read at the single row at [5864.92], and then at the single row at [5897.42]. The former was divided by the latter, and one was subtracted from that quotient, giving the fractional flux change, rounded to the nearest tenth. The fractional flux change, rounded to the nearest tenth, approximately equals 0.3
